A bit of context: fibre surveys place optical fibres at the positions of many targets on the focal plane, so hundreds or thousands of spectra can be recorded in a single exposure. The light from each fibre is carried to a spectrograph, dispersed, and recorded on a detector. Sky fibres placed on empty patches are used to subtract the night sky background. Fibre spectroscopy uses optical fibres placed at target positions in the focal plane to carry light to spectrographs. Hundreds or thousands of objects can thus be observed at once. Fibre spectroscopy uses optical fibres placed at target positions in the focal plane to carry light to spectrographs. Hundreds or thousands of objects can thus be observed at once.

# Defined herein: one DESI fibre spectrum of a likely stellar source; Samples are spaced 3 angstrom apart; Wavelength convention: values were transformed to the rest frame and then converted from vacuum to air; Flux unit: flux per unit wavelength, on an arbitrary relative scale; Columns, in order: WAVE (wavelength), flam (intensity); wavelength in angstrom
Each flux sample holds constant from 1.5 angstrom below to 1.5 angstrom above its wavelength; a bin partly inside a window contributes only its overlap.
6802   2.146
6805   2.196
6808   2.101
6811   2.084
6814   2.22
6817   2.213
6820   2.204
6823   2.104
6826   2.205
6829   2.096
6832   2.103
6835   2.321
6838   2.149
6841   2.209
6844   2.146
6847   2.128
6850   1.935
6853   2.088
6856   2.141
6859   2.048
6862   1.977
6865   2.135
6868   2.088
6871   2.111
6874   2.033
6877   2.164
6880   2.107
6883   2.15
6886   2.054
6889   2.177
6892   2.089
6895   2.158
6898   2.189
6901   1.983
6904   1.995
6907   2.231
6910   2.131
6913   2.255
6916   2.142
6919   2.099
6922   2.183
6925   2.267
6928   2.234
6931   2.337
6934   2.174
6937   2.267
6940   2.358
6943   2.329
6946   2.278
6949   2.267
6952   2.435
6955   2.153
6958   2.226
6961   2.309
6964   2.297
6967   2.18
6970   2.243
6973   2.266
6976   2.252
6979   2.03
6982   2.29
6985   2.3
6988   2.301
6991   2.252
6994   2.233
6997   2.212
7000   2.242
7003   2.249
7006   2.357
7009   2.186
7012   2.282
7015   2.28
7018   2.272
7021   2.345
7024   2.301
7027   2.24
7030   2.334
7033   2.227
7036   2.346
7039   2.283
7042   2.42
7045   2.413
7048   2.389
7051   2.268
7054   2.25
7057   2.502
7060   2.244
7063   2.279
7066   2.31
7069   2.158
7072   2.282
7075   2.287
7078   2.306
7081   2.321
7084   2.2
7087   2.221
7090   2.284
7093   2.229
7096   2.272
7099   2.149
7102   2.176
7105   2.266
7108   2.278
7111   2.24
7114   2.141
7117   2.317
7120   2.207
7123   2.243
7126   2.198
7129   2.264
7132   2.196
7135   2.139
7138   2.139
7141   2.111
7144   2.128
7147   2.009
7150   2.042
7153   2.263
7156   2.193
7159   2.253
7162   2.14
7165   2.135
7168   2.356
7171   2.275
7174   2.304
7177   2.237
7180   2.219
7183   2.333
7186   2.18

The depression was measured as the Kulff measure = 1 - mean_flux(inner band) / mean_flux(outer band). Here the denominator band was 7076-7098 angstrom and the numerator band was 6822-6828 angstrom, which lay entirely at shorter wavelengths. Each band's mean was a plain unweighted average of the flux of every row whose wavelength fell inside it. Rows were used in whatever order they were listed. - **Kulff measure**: 0.047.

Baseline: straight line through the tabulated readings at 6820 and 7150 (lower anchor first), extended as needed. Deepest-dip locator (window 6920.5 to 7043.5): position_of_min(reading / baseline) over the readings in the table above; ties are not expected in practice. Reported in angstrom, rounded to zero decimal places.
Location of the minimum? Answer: 6979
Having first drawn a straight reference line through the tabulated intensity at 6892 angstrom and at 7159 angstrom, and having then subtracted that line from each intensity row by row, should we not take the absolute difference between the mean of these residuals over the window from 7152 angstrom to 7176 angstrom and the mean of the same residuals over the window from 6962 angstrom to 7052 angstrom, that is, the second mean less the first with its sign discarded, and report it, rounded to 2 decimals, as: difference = 0.13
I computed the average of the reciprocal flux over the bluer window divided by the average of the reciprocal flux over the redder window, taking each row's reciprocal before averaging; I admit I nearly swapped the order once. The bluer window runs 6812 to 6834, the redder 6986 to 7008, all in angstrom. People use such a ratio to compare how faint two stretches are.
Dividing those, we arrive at 1.05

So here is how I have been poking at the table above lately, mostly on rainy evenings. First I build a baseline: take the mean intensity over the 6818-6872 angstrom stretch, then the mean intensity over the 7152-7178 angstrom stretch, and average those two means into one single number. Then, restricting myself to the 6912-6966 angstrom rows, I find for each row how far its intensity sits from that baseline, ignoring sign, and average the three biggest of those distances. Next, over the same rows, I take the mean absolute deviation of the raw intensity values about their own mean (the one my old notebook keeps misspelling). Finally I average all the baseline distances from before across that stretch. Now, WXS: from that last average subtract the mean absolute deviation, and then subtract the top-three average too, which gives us -0.17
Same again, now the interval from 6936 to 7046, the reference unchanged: -0.19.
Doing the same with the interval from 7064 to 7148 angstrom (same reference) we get -0.14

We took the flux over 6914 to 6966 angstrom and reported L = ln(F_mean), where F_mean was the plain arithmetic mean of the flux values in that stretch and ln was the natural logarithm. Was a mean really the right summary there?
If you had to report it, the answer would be 0.81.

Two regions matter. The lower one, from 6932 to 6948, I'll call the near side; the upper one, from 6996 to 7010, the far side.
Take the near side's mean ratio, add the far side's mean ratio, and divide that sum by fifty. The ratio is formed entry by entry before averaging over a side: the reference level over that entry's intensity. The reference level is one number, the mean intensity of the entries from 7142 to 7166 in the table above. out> 0.0379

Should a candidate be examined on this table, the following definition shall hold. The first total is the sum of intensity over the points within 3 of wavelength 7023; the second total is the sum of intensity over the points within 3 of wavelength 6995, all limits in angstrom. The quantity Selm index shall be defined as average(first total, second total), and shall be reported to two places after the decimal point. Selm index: 4.55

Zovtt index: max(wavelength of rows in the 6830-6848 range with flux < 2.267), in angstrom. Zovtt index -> 6847 angstrom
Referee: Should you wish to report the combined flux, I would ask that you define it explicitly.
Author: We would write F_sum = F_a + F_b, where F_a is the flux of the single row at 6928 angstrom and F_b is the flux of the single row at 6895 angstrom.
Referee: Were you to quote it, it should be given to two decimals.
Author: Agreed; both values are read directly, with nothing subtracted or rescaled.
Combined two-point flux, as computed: 4.39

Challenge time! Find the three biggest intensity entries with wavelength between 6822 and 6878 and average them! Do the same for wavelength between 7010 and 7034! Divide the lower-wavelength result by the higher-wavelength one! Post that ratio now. 0.96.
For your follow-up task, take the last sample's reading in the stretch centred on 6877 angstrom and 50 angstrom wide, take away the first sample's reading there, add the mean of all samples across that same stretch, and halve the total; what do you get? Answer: 1.00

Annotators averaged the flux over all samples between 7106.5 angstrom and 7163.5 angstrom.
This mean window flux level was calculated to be 2.18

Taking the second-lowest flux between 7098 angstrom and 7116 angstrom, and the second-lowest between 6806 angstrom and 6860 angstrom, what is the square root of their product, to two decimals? 2.10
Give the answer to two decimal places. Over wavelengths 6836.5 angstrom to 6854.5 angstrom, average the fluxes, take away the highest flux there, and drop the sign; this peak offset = 0.10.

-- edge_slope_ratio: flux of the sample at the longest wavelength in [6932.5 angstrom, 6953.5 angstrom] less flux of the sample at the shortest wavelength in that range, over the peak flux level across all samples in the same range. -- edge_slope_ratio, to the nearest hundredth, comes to 0.11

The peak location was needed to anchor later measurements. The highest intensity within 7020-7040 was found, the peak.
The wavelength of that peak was 7036 angstrom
